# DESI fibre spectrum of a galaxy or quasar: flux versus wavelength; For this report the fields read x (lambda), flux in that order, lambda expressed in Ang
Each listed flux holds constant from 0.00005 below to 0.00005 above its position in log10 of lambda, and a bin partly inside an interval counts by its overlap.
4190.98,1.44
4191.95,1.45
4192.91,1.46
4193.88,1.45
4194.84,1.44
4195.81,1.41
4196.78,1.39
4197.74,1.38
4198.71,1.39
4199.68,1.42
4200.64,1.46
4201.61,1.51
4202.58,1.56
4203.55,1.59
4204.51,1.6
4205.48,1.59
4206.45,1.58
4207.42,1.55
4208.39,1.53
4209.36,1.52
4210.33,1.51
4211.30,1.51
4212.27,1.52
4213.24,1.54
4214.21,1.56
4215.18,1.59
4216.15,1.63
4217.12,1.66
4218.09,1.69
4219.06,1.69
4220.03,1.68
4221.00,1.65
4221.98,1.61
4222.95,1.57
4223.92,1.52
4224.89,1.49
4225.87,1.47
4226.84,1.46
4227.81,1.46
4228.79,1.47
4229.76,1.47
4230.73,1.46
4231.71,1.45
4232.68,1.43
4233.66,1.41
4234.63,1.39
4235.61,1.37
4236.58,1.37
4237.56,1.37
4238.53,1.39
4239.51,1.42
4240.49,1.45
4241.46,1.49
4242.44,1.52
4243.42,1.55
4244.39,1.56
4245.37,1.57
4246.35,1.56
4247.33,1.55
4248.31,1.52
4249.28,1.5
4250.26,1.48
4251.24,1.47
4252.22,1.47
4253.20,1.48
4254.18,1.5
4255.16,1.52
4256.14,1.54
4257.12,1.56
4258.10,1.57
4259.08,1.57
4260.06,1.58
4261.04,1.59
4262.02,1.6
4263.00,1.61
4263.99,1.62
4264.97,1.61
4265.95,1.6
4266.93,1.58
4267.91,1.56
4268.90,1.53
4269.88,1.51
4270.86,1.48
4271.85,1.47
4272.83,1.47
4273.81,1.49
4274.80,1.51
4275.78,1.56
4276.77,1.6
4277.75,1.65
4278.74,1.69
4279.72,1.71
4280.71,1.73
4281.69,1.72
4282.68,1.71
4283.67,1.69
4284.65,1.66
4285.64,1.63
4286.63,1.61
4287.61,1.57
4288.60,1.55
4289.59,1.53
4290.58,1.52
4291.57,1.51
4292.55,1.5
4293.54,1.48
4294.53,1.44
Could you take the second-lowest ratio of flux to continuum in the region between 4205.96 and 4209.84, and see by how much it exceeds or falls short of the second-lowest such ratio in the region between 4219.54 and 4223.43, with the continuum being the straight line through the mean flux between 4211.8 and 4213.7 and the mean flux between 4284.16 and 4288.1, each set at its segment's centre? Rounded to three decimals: -0.041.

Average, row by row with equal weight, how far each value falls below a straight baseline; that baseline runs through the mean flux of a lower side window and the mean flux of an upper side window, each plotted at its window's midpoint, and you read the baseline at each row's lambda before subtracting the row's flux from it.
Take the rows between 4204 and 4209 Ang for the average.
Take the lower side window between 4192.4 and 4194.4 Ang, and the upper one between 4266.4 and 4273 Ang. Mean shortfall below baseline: -0.10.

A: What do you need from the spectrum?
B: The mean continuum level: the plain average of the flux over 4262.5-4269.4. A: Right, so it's 1.587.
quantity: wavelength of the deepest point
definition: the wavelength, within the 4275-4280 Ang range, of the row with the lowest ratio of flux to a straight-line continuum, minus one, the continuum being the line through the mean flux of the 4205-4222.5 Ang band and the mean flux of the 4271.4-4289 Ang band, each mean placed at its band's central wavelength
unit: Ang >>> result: 4275.78 Ang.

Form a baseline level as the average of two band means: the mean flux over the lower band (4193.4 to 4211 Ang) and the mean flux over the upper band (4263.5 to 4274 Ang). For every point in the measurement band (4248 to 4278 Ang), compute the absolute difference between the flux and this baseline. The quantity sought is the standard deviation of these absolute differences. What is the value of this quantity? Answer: 0.032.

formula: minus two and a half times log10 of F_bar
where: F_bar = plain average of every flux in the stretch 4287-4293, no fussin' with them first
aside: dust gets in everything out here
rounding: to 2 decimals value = -0.46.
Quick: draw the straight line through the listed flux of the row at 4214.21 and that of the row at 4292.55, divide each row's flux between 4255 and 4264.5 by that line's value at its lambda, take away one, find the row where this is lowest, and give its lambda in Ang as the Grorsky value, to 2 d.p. 4255.16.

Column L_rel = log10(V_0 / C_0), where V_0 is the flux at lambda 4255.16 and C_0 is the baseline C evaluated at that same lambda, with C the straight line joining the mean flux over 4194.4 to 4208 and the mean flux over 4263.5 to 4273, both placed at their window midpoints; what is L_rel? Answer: -0.004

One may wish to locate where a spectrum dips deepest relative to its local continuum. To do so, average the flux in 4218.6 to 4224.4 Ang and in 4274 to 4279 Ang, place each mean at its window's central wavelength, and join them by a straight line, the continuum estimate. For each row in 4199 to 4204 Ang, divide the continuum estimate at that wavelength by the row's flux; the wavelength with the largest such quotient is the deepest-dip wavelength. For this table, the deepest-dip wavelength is 4199.68 Ang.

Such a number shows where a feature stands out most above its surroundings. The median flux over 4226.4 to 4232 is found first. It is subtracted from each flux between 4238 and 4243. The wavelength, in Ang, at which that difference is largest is 4242.44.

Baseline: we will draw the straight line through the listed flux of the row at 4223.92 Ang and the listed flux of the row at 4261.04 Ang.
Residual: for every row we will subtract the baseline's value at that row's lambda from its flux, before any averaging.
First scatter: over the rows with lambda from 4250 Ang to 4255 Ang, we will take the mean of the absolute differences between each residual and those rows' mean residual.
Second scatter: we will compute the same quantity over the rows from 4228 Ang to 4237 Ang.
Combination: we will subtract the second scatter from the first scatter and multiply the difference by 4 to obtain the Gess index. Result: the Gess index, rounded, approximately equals -0.12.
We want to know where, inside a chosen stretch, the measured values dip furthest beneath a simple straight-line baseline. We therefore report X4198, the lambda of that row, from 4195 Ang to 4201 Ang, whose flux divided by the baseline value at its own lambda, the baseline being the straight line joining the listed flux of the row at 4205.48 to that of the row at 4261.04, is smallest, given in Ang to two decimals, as 4197.74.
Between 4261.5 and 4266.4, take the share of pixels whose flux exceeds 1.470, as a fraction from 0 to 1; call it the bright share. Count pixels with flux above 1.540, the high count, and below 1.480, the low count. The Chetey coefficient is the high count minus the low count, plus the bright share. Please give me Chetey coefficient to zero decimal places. 6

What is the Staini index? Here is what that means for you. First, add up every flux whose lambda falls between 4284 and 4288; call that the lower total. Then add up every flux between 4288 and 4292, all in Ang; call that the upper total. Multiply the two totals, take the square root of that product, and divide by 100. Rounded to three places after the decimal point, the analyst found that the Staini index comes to 0.063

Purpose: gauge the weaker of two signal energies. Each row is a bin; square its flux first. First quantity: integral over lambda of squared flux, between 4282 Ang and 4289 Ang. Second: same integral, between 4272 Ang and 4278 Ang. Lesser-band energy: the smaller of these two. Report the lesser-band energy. 14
